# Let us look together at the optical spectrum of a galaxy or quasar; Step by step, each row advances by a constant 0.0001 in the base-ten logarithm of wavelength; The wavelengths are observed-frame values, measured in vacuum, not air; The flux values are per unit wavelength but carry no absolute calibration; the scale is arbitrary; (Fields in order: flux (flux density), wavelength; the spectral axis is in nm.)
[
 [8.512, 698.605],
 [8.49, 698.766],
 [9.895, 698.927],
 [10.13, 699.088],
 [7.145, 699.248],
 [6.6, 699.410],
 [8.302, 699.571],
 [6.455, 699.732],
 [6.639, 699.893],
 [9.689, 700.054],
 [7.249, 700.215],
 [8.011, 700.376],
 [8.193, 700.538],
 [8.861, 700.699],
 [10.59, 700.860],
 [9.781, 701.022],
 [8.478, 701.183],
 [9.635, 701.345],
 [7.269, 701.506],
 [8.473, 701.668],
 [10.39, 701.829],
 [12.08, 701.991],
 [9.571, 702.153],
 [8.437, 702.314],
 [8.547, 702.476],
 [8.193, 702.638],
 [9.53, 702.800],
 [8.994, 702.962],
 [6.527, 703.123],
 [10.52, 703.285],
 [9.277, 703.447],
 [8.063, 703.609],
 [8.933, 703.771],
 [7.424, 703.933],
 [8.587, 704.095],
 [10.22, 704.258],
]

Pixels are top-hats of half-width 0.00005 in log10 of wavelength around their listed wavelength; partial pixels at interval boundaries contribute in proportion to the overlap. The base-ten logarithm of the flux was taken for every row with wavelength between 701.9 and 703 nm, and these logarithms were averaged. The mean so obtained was 0.967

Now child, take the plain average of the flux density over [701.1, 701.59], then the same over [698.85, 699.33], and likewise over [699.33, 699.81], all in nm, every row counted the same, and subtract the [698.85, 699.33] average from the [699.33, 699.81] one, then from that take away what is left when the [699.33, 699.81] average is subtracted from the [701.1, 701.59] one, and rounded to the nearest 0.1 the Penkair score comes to -3.3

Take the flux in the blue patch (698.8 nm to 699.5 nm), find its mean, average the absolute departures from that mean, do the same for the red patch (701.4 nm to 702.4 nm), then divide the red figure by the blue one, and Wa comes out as 0.83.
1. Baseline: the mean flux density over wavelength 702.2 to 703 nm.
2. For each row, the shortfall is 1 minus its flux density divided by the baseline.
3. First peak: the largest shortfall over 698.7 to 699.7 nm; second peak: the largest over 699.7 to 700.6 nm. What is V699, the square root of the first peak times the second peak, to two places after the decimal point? 0.25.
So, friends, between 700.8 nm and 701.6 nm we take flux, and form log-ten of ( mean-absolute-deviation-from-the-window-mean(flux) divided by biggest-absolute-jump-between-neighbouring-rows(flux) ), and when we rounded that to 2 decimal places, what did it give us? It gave -0.36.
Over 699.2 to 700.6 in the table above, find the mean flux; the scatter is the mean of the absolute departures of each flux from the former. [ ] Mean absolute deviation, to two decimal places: 0.85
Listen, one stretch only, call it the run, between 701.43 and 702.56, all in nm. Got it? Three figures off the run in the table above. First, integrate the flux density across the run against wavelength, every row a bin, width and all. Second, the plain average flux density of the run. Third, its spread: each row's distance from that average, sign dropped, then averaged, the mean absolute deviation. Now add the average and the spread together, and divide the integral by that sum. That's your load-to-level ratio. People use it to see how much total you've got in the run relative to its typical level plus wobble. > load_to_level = 1.00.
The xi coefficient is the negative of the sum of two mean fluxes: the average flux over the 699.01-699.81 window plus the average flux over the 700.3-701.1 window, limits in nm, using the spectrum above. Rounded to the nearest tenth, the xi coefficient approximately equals -16.8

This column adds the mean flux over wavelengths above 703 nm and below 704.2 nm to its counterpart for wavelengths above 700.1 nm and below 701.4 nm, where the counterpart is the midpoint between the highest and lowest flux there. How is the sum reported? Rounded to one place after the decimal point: 17.4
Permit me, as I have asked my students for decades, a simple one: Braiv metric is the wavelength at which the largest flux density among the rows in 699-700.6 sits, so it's 699.088 nm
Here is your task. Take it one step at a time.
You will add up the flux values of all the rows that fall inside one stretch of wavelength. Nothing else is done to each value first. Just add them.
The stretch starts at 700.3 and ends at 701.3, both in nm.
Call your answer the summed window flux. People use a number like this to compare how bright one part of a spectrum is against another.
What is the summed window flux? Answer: 54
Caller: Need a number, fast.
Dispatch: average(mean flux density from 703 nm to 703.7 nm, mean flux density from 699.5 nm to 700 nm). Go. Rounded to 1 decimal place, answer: 7.9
